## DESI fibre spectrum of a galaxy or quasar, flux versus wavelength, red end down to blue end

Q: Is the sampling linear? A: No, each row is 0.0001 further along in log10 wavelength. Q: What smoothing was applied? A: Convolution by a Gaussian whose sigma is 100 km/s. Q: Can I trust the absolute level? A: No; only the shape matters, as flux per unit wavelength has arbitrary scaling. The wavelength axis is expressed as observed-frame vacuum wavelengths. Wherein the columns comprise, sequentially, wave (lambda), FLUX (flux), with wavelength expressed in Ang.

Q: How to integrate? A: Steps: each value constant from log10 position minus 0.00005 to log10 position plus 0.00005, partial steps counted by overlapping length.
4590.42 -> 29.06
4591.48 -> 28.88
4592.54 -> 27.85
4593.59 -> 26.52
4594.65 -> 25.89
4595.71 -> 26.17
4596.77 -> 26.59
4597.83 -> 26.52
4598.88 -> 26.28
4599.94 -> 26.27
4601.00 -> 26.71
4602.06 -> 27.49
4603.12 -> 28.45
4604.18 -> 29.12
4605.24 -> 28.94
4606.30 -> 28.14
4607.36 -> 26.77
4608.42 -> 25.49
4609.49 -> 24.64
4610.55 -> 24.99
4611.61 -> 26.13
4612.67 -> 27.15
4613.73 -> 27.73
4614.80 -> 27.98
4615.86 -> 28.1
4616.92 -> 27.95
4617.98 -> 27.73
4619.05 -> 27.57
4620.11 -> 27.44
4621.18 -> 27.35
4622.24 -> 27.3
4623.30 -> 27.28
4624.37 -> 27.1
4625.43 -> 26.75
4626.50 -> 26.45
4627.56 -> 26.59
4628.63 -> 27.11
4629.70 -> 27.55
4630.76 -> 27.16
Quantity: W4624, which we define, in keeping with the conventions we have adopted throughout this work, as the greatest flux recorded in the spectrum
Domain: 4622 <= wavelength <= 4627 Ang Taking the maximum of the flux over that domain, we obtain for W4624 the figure 27.3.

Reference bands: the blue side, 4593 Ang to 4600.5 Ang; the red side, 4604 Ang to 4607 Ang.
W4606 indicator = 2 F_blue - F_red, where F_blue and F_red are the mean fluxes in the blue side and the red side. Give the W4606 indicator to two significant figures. 24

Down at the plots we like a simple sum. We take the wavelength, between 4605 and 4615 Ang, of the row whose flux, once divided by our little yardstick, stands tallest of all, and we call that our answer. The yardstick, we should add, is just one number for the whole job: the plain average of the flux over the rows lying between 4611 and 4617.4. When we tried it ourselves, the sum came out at 4605.24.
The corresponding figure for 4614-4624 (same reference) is 4615.86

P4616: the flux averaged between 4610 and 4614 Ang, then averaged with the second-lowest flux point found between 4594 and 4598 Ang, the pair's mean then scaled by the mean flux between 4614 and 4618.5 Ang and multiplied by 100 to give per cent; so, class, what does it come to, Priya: 94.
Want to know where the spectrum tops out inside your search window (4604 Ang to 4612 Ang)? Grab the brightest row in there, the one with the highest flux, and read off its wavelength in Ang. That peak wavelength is 4604.18 Ang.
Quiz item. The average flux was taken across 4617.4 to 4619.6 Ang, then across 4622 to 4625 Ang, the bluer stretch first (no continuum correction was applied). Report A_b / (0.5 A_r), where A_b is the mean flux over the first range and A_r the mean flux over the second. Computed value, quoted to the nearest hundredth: 2.03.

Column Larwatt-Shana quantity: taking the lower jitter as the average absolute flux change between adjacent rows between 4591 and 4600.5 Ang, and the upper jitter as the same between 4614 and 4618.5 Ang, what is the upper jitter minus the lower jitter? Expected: -0.34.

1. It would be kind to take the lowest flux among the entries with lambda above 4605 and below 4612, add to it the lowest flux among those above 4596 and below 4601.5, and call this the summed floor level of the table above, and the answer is 50.9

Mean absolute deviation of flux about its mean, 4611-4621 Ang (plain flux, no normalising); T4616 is 0.4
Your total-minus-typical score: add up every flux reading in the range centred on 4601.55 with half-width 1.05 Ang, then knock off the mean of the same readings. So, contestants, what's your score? 27.1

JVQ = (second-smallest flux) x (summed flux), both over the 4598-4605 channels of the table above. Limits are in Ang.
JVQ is 4318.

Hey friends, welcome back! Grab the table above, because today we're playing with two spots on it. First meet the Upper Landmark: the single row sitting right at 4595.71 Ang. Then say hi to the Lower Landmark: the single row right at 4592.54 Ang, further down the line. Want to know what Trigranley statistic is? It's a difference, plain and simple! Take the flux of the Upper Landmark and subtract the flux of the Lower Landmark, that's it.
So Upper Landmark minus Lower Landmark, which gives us -1.7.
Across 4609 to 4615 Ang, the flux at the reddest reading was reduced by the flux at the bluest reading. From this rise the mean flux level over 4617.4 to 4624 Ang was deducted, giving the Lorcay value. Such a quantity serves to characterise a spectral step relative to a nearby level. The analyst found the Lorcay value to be -24.1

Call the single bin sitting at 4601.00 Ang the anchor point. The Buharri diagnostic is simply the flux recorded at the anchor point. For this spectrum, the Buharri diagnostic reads 26.71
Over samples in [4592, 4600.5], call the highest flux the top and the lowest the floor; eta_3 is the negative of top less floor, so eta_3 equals -2.0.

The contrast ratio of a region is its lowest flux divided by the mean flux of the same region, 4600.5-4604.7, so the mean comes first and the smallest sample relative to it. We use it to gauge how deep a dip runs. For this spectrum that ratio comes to 0.956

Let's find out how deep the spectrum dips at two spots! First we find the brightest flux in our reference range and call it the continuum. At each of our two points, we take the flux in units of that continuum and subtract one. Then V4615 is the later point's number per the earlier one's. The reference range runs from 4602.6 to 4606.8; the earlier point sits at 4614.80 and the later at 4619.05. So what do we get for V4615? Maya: 1.36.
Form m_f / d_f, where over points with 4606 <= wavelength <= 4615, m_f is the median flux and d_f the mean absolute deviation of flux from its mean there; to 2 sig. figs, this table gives 24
